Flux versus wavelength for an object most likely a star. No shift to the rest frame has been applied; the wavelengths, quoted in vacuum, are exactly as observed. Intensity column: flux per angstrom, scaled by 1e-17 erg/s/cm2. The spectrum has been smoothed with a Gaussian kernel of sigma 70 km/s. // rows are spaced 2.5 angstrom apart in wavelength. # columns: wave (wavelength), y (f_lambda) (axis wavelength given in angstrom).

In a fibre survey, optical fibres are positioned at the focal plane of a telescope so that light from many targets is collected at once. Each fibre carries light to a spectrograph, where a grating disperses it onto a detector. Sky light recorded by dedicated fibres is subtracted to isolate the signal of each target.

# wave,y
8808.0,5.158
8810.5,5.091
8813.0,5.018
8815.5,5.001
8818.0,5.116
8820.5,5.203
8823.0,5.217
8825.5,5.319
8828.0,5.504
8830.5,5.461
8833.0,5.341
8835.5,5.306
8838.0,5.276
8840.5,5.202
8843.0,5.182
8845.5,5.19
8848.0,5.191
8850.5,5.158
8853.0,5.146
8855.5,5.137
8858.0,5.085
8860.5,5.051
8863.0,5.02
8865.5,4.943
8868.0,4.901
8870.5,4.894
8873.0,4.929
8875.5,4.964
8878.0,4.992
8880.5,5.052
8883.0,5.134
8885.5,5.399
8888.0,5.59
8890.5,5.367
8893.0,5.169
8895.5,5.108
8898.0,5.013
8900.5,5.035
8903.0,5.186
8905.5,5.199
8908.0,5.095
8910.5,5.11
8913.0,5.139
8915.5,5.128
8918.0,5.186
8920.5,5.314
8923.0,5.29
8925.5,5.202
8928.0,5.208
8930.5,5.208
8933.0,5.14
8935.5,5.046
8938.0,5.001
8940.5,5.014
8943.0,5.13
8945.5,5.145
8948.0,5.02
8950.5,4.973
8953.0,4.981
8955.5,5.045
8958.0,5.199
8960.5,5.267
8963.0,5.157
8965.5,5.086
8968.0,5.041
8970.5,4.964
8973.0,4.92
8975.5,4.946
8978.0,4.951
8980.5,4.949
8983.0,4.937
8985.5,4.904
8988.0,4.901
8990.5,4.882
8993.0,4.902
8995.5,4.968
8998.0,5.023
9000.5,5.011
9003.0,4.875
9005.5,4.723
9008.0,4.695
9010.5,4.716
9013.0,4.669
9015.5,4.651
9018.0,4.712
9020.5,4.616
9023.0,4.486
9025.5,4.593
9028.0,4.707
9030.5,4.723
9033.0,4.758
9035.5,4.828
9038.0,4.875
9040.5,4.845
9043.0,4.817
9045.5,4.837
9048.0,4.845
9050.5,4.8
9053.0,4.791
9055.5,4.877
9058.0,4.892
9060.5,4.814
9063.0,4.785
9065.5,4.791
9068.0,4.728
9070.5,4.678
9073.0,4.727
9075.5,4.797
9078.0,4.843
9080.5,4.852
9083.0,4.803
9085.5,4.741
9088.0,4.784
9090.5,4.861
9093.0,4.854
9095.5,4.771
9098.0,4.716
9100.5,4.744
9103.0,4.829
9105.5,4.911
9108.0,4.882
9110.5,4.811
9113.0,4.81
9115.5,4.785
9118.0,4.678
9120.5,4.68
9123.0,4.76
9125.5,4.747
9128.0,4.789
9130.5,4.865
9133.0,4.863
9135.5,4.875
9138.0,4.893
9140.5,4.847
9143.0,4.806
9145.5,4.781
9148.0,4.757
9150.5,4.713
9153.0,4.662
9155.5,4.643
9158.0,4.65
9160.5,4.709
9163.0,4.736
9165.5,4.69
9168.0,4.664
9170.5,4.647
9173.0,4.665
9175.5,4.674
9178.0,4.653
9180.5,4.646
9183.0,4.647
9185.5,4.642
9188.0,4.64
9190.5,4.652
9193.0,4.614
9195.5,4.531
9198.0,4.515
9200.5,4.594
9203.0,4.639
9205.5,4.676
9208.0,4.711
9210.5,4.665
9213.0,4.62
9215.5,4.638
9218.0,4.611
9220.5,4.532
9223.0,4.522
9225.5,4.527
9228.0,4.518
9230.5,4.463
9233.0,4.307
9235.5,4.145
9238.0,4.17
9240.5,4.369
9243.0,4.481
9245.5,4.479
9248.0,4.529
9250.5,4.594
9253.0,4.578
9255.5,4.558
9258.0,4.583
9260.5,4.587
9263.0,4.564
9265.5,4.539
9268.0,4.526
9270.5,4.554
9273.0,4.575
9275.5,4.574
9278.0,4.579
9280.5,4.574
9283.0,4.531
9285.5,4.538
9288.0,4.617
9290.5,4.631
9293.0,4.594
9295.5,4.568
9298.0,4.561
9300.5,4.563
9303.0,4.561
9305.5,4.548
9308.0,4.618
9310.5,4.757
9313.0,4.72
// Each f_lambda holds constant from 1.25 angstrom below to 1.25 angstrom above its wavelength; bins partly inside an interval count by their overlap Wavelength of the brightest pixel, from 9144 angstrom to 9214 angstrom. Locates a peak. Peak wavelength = 9145.5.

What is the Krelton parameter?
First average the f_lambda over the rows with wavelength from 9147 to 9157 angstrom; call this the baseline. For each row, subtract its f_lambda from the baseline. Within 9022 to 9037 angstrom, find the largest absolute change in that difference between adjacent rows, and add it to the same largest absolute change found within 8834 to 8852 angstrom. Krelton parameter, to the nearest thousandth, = 0.188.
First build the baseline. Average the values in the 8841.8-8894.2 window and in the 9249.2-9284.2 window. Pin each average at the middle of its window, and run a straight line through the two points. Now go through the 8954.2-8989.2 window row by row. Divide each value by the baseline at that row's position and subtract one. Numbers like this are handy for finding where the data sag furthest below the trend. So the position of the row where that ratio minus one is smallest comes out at 8973.0 angstrom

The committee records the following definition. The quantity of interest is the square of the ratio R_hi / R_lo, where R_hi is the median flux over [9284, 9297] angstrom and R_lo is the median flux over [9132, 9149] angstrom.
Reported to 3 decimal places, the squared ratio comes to 0.898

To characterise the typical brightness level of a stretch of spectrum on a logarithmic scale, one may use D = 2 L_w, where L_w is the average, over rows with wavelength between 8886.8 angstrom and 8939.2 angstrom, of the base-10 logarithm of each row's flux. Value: 1.43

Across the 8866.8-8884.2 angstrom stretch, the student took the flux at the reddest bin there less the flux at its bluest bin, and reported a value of 0.23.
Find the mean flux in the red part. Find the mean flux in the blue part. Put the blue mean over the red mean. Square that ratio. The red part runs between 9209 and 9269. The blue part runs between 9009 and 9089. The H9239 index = 1.12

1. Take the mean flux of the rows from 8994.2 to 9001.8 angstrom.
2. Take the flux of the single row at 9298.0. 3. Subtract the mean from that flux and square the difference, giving 0.19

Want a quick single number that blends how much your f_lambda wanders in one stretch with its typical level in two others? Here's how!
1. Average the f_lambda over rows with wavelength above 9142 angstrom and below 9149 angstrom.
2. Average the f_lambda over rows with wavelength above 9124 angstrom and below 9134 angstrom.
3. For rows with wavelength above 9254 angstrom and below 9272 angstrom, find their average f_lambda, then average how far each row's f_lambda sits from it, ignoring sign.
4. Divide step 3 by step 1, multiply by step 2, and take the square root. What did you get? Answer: 0.13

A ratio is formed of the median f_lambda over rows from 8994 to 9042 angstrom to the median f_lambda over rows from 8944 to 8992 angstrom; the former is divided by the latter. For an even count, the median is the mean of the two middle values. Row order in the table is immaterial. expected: 0.950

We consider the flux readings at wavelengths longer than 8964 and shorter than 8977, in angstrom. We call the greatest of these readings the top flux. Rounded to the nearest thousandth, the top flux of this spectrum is 5.086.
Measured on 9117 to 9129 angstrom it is 4.789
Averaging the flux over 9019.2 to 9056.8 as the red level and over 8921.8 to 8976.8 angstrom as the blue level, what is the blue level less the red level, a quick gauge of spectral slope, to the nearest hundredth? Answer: 0.33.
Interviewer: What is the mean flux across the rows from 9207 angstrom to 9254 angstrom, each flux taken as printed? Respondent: 4.50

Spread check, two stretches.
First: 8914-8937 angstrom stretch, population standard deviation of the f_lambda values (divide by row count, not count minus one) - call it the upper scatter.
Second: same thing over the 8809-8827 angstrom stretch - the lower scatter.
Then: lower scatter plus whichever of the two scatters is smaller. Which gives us 0.18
